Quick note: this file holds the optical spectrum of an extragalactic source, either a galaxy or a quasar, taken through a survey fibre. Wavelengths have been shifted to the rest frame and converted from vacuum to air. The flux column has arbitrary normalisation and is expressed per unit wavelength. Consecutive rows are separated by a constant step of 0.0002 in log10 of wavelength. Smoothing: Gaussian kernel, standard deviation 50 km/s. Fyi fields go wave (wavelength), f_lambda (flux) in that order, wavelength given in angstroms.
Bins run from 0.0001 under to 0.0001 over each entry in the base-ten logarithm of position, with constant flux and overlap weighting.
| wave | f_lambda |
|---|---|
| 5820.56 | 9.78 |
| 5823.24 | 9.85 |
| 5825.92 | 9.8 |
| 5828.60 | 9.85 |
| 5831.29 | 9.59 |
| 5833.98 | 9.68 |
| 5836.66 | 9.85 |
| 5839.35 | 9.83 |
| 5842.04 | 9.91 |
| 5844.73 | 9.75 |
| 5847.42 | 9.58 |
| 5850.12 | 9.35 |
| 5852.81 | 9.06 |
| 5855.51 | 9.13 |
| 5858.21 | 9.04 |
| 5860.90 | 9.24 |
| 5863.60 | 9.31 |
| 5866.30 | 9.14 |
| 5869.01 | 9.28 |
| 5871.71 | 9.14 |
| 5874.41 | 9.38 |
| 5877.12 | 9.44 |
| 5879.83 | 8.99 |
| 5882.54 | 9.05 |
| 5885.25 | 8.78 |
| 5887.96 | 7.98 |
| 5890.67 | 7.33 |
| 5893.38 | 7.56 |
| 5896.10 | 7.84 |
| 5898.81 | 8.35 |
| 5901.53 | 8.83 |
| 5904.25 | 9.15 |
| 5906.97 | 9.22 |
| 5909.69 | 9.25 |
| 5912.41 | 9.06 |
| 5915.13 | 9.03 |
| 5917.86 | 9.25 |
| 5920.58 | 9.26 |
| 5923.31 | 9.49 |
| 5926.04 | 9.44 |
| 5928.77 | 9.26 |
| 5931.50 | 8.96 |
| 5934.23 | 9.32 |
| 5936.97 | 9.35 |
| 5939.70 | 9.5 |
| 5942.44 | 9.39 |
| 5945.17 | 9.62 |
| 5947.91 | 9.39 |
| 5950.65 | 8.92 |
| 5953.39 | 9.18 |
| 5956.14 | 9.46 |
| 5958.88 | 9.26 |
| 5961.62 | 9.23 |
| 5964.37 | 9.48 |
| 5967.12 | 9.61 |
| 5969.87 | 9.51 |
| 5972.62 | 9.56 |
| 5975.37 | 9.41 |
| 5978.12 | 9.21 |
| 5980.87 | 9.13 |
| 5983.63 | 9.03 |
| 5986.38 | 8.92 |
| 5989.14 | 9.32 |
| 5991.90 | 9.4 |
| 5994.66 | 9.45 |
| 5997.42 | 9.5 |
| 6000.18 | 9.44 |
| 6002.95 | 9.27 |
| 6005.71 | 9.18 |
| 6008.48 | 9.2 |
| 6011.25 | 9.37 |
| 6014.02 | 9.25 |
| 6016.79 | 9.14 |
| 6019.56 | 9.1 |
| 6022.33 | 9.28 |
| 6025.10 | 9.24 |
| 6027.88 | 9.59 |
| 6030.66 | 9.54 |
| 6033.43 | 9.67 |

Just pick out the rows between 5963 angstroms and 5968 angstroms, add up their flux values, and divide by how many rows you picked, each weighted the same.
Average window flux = 9.5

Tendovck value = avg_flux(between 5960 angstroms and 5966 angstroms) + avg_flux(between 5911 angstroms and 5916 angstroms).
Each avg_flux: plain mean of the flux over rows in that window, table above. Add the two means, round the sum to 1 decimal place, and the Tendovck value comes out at 18.4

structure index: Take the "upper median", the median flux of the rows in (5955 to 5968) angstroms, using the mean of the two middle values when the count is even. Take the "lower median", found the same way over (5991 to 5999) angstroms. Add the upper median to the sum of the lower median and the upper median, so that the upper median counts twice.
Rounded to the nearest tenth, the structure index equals 28.4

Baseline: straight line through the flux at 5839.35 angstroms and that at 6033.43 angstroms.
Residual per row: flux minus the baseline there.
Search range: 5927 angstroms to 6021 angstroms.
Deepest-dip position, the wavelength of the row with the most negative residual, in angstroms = 5950.65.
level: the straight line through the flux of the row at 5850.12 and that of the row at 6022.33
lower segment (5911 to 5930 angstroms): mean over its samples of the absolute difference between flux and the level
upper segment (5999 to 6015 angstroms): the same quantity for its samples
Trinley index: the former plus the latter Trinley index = 0.23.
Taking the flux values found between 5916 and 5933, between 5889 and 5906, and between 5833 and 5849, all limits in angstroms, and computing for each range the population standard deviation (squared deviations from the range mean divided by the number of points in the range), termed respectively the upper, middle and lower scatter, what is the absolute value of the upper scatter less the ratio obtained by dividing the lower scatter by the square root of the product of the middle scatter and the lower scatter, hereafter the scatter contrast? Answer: 0.24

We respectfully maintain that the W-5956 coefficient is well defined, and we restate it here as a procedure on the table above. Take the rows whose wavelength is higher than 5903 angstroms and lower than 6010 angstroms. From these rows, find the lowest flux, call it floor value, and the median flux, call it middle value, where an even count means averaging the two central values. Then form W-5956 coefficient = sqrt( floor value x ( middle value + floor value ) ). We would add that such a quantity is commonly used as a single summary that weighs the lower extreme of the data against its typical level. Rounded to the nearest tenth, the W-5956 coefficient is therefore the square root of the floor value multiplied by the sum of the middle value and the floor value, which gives 12.7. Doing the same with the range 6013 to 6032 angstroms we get 12.9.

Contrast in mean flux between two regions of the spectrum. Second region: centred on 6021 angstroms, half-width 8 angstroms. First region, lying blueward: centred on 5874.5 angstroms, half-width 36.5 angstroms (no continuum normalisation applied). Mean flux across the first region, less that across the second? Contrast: -0.27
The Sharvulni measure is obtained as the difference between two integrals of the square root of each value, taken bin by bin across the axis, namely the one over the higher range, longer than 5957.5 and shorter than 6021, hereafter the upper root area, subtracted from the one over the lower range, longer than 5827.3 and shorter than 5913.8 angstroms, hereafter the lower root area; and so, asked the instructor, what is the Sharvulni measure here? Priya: 67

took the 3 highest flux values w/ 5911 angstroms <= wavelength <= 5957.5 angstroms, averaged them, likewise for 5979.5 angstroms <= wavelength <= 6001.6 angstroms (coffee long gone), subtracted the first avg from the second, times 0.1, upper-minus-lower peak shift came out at -0.007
